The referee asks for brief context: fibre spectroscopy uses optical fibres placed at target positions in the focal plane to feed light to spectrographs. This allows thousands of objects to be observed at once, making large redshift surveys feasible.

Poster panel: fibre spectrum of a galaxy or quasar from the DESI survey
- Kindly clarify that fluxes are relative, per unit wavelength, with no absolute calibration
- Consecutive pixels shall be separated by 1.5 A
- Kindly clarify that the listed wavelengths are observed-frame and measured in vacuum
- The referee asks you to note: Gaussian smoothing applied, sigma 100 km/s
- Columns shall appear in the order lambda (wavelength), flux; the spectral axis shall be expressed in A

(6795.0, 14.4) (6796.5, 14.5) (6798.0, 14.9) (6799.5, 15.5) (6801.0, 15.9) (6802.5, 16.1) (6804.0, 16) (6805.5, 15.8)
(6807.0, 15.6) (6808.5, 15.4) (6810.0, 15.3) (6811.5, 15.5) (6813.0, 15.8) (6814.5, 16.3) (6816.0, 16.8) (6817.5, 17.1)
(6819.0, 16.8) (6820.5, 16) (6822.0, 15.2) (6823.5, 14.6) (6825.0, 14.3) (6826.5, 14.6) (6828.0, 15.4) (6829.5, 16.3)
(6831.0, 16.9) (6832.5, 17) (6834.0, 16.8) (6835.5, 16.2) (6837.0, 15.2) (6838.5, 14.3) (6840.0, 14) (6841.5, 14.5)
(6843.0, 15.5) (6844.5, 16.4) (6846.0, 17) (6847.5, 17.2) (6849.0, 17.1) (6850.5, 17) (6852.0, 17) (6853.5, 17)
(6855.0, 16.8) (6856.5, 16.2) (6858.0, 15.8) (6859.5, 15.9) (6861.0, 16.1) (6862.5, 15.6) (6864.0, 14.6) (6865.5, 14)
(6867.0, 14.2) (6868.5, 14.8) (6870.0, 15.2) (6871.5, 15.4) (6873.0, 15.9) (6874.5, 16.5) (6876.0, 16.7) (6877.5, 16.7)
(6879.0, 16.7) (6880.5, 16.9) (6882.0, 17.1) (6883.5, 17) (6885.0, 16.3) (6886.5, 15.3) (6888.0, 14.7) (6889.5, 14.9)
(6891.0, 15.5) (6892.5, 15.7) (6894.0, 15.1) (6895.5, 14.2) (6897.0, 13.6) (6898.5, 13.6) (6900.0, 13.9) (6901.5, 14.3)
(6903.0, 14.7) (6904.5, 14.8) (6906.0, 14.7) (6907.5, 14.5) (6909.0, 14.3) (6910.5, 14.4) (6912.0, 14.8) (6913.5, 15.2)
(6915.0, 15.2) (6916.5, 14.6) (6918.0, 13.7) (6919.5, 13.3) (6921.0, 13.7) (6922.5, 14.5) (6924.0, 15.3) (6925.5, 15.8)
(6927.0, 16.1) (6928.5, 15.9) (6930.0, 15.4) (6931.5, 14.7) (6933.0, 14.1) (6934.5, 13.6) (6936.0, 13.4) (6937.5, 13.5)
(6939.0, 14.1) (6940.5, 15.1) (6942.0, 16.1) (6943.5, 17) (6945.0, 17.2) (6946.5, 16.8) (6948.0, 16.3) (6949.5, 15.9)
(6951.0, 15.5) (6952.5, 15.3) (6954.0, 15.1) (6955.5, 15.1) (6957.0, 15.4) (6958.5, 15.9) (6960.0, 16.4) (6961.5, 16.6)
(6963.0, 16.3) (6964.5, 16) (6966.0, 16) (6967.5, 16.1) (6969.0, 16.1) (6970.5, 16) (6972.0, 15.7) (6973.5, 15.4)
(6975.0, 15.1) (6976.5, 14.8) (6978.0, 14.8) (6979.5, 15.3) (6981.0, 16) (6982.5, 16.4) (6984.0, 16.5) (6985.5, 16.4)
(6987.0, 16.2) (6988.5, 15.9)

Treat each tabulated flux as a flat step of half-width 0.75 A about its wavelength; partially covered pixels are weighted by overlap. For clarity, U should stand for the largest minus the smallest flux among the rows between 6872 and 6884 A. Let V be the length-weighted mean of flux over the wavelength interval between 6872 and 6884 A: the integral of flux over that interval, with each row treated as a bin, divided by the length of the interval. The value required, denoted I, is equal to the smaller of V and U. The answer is 1.2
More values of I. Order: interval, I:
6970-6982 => 1.2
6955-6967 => 1.5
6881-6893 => 2.4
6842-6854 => 1.7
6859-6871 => 2.1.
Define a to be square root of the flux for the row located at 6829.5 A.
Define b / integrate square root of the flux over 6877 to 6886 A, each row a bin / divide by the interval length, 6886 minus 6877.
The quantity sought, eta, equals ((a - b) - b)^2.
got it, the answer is 17.2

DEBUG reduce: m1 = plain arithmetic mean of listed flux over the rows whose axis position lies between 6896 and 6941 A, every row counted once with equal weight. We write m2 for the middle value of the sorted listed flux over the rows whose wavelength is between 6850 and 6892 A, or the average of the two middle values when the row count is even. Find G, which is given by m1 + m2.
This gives 30.5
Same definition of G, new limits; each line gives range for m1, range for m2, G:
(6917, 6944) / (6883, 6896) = 30.0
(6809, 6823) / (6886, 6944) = 30.8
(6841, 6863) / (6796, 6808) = 32.0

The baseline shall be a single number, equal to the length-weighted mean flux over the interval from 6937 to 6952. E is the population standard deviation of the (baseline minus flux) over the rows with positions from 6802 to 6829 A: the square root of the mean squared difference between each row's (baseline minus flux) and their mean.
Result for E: 0.75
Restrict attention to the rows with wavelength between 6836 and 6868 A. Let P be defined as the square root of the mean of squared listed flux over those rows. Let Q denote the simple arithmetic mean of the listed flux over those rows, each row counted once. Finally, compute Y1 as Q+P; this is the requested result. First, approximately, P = 15.82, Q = 15.78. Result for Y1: 31.6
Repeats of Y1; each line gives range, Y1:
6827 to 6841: 31.6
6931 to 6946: 29.8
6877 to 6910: 30.4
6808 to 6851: 31.8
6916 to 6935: 29.4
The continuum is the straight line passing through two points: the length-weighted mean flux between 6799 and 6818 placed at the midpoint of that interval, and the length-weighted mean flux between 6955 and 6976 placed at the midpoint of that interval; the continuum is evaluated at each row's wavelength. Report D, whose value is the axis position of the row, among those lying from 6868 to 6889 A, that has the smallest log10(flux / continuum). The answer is 6888.0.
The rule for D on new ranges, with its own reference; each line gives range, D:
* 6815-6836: 6825.0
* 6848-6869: 6865.5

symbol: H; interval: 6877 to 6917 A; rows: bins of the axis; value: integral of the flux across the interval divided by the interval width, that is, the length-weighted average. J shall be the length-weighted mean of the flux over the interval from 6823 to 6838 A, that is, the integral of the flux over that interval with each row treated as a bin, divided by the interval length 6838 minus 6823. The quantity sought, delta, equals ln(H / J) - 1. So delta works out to -1.04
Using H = 15.1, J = 15.7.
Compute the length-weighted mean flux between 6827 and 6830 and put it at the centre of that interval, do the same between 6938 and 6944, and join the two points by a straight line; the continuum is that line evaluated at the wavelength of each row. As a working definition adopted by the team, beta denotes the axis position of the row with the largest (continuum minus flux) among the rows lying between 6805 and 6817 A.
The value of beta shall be 6810.0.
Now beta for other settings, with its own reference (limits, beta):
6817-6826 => 6825.0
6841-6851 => 6841.5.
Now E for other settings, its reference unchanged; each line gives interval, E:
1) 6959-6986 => 0.56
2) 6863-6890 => 1.01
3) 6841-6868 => 1.04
